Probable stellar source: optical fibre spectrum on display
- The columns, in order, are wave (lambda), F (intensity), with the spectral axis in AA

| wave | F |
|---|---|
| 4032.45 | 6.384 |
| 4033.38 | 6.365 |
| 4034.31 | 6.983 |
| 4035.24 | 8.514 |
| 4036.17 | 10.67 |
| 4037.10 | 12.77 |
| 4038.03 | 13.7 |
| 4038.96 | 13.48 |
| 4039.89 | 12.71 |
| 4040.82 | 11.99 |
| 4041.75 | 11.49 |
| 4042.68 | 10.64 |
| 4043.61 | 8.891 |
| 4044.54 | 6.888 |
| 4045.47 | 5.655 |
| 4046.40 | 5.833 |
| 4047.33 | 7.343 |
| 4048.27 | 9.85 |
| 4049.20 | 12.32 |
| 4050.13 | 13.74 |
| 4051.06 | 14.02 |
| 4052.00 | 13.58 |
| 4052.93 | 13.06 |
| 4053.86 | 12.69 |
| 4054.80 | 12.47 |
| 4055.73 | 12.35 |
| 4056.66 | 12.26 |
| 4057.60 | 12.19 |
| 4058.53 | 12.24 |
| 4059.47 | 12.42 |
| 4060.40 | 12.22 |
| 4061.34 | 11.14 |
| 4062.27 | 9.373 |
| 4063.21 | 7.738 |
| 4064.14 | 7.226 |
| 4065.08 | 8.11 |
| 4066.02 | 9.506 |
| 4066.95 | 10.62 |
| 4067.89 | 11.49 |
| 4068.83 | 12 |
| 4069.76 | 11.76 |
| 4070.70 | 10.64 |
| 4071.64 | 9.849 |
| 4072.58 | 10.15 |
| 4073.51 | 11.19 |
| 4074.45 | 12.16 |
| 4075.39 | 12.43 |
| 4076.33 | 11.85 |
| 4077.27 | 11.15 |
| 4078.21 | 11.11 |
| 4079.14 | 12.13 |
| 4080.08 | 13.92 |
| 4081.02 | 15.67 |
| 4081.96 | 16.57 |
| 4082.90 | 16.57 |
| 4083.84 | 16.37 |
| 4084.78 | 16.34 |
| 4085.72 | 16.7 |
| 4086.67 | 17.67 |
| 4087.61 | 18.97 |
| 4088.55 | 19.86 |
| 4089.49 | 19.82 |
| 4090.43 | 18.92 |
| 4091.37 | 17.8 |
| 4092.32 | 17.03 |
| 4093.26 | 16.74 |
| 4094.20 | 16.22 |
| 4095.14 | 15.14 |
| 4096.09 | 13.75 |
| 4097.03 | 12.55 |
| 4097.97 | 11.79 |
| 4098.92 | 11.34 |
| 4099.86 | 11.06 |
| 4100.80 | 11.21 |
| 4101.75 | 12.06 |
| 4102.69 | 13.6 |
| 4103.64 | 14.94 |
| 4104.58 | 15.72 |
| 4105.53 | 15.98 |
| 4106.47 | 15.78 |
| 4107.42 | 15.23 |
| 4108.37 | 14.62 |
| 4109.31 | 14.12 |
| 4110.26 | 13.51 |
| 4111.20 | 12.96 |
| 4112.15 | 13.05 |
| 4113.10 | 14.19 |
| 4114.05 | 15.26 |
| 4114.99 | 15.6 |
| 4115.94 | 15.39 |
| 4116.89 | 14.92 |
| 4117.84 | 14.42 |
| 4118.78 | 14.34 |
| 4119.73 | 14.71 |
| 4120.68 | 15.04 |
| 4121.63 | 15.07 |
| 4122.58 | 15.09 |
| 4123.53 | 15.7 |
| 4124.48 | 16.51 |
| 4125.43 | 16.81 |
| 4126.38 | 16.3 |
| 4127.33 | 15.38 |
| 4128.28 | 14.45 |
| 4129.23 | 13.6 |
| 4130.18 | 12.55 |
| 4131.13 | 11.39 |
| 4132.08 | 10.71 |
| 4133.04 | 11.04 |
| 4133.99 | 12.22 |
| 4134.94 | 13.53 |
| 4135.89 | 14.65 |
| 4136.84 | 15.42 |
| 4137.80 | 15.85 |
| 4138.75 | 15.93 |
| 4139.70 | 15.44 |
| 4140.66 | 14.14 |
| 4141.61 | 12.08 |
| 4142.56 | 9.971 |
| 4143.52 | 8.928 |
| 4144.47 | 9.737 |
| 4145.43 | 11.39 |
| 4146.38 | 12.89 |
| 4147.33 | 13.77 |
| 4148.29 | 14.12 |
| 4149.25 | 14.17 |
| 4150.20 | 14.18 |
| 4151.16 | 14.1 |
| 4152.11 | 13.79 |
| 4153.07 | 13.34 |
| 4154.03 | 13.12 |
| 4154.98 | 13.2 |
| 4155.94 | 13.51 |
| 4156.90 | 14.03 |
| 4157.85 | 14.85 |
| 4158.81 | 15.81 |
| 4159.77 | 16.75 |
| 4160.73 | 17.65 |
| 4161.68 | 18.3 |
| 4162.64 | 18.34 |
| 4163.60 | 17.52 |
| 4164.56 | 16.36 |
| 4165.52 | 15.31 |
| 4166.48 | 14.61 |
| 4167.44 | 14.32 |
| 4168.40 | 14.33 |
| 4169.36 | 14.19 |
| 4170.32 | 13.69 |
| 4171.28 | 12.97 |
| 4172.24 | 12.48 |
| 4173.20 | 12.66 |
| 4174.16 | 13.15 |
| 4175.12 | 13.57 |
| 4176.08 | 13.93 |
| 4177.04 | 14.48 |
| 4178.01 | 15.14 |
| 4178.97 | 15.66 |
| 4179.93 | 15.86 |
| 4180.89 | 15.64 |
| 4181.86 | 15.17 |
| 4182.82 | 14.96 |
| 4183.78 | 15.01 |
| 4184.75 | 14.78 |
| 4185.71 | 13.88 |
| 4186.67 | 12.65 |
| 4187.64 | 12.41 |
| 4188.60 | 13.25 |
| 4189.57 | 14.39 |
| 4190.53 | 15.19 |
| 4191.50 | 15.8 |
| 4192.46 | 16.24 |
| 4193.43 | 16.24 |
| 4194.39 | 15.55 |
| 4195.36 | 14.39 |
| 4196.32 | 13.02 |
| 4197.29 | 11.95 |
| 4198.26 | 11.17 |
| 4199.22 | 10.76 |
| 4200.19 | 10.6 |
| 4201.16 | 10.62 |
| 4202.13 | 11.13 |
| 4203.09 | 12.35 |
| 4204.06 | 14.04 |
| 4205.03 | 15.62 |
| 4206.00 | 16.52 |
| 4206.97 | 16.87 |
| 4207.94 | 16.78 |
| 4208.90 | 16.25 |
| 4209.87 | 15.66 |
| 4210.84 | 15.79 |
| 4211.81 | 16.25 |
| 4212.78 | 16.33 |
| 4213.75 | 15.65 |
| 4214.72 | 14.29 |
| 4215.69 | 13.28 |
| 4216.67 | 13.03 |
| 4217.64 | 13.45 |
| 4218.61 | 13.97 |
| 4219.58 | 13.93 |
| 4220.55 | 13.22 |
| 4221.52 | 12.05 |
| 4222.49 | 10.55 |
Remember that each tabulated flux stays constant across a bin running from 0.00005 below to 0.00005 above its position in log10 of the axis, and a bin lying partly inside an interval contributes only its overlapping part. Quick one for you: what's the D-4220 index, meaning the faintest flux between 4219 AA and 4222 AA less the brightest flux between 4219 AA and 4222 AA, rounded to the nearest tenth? -1.9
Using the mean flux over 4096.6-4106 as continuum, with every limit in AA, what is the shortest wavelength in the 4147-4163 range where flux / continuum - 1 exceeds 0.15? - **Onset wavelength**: 4158.81 AA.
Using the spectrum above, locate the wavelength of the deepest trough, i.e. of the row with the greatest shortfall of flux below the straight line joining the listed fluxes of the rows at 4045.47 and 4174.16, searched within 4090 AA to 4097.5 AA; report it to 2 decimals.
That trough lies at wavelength 4097.03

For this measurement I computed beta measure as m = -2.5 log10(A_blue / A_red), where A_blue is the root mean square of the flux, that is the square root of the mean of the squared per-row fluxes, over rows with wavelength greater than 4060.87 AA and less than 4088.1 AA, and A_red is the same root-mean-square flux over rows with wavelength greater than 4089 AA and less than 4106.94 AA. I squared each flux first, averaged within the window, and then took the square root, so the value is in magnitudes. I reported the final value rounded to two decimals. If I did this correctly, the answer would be 0.17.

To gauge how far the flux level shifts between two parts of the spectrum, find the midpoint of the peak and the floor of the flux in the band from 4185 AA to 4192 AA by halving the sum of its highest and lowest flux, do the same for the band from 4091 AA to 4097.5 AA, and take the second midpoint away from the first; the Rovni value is -1.1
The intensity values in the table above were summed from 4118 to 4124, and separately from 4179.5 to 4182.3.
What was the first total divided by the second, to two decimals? 1.93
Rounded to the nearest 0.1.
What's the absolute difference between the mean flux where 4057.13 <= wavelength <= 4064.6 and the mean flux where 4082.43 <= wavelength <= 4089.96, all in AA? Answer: 7.2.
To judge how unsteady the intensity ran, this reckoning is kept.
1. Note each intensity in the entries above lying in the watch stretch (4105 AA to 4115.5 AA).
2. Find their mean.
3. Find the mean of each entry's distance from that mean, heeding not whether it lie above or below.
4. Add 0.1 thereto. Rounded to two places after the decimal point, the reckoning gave 1.02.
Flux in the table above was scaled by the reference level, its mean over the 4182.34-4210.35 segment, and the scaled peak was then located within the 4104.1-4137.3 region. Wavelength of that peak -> 4125.43 AA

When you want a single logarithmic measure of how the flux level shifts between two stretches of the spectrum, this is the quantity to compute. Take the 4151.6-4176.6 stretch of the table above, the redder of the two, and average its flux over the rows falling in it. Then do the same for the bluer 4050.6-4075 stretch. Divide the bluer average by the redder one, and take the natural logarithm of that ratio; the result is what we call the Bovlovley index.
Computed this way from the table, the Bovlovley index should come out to -0.27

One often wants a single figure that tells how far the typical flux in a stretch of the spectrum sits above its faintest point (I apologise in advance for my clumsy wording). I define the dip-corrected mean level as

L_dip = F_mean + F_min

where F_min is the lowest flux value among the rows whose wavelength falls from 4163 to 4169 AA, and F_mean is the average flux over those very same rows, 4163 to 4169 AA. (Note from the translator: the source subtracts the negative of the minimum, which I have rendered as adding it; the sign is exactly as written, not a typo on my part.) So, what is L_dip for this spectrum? 30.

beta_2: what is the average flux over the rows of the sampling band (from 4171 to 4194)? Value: 14.4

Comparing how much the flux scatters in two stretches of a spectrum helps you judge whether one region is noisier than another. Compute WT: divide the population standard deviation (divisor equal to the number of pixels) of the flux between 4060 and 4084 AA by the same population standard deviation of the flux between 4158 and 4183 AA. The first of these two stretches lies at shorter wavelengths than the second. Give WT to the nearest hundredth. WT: 1.52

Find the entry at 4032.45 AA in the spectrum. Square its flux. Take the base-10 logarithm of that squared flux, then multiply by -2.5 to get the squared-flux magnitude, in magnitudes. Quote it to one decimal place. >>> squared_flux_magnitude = -4.0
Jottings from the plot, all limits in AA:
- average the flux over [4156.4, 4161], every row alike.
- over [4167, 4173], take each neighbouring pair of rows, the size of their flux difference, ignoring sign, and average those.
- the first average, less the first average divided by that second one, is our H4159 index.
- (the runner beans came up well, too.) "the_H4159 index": -27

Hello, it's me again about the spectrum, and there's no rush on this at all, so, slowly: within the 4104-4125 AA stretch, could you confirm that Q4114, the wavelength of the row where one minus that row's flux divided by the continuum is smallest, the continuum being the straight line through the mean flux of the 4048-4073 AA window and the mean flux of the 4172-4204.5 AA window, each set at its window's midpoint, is 4124.48 AA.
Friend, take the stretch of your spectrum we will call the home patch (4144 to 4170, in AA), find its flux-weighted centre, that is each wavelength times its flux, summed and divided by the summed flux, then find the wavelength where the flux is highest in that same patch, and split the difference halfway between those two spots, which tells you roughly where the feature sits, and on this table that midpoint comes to 4160.1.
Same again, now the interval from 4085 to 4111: 4092.9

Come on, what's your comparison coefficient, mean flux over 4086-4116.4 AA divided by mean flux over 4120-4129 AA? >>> 0.97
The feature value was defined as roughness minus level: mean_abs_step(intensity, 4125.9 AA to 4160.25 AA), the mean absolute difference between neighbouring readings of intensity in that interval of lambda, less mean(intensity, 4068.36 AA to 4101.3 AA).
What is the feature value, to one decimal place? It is -13.4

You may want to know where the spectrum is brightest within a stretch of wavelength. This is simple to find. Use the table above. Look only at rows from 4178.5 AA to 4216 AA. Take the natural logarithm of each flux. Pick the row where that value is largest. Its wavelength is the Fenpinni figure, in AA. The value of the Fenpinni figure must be 4206.97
